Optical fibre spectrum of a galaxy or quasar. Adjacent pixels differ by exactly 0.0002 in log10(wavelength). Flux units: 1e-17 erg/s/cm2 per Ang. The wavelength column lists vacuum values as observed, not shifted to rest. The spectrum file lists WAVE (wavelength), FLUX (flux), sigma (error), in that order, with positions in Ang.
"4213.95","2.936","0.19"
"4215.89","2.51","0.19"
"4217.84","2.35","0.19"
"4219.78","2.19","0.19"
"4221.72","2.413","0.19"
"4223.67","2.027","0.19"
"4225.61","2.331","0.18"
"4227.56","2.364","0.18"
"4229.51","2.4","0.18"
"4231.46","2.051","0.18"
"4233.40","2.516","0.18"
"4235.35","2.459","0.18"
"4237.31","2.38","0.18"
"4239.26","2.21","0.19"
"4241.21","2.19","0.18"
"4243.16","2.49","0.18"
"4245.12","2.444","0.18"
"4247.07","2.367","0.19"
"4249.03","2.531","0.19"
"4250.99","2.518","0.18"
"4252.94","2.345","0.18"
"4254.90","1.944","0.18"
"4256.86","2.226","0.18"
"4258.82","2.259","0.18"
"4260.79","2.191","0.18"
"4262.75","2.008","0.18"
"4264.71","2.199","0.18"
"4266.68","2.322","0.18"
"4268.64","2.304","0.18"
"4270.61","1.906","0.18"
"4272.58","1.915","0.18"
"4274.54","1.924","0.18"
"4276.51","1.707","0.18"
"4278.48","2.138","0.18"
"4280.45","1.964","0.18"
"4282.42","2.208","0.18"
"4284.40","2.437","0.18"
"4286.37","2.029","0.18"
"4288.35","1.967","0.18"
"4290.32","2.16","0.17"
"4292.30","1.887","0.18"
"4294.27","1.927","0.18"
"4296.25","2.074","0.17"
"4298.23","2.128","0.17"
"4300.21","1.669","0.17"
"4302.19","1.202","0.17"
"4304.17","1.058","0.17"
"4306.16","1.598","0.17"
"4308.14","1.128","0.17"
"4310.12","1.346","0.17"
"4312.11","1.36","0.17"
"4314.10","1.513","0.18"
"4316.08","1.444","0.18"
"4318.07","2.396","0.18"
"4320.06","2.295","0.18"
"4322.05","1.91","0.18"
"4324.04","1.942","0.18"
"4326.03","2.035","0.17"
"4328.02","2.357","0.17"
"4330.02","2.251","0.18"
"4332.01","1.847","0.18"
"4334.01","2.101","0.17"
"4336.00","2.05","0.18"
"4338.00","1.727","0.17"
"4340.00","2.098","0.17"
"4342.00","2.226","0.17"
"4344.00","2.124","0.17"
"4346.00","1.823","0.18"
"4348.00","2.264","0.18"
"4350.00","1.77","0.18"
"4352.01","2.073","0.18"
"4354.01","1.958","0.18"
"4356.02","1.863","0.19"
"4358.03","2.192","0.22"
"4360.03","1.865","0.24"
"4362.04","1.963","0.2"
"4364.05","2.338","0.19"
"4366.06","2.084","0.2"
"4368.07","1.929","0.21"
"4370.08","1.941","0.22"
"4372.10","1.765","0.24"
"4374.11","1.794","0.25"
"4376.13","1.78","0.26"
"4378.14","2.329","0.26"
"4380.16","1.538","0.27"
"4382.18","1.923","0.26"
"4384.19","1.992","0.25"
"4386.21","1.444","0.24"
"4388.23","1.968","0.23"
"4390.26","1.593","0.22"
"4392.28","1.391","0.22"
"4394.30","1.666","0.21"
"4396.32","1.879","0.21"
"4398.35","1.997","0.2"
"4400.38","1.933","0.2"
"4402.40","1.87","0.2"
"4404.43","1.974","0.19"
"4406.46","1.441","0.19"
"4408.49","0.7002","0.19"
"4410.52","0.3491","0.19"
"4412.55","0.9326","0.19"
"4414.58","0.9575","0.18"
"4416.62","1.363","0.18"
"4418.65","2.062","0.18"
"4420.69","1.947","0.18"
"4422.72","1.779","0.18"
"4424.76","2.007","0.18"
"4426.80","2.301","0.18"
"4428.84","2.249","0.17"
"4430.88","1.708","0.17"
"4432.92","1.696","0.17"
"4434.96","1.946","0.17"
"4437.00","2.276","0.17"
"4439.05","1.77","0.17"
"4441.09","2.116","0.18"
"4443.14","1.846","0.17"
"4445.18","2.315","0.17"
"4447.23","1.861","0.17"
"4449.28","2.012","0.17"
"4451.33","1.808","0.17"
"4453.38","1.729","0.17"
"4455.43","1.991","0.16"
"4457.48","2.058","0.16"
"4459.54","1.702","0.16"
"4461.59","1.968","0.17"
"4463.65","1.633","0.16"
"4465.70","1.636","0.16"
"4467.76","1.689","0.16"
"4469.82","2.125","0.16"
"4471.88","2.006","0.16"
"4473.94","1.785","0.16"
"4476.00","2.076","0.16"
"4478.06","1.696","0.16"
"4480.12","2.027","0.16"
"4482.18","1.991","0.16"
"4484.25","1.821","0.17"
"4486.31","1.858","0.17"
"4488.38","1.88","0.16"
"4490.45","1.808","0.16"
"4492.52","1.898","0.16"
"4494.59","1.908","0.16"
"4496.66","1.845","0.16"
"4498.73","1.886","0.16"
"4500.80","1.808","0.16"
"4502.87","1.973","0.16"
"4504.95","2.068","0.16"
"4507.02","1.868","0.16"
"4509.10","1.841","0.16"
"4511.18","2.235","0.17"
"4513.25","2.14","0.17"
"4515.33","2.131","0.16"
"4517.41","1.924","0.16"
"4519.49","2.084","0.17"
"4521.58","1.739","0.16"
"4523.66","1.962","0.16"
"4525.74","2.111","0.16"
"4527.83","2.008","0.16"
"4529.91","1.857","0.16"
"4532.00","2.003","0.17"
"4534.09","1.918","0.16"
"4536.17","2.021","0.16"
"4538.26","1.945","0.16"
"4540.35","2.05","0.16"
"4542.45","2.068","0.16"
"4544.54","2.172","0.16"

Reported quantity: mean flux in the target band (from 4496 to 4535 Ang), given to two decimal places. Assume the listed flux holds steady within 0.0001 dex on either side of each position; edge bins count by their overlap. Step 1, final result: 1.97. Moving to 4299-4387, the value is 1.87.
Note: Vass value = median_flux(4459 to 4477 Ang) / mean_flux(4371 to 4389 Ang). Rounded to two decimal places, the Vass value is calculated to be 0.97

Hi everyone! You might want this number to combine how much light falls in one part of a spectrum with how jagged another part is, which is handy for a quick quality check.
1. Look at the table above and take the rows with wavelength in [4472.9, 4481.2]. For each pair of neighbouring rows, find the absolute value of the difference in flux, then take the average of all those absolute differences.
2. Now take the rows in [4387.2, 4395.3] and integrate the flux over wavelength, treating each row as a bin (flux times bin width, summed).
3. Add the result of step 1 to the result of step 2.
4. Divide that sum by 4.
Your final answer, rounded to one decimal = 3.4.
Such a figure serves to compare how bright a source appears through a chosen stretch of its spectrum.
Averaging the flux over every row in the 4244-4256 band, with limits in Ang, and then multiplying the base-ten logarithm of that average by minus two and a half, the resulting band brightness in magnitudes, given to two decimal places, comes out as -0.93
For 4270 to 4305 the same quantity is -0.70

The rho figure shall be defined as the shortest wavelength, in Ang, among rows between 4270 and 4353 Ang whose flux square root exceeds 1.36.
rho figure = 4270.61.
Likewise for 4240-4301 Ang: 4241.21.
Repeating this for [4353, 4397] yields 4354.01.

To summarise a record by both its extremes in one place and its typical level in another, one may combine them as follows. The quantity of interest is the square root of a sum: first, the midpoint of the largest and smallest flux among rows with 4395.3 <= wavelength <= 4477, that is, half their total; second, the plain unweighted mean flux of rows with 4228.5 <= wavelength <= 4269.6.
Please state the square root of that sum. 1.91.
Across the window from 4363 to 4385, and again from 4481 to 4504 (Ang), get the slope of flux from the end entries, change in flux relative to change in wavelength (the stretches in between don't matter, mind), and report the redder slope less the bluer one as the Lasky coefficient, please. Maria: 0.02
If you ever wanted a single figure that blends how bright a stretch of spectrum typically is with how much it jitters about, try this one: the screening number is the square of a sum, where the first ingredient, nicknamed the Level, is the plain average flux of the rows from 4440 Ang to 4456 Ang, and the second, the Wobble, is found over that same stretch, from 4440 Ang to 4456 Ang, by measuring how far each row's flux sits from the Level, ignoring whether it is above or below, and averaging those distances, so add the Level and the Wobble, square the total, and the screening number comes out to 4.4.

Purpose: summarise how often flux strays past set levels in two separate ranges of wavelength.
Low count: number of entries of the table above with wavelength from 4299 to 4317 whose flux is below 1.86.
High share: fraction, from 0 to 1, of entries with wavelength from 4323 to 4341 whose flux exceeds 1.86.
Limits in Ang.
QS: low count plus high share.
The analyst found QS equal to 10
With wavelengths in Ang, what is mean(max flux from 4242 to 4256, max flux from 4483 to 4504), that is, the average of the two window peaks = 2.25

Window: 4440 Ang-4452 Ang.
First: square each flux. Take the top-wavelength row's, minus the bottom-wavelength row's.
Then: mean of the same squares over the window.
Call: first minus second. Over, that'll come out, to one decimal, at -5.2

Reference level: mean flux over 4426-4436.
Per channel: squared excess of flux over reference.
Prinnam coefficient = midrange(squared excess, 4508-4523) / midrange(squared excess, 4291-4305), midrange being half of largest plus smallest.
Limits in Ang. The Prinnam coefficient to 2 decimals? 0.08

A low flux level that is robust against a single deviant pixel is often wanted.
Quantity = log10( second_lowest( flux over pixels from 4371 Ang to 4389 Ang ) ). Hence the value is 0.19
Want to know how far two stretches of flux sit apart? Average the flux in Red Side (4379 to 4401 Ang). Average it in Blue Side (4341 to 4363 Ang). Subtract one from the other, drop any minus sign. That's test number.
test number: 0.25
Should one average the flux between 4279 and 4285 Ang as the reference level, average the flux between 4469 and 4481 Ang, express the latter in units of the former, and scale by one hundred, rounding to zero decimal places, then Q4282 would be 89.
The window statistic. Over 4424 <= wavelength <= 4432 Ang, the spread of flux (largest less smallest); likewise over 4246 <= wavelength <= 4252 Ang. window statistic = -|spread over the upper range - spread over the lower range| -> -0.43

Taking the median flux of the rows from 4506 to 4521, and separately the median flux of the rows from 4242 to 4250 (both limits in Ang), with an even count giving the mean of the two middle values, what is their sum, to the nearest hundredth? 4.55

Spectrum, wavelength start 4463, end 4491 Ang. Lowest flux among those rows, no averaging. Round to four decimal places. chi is 1.6330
